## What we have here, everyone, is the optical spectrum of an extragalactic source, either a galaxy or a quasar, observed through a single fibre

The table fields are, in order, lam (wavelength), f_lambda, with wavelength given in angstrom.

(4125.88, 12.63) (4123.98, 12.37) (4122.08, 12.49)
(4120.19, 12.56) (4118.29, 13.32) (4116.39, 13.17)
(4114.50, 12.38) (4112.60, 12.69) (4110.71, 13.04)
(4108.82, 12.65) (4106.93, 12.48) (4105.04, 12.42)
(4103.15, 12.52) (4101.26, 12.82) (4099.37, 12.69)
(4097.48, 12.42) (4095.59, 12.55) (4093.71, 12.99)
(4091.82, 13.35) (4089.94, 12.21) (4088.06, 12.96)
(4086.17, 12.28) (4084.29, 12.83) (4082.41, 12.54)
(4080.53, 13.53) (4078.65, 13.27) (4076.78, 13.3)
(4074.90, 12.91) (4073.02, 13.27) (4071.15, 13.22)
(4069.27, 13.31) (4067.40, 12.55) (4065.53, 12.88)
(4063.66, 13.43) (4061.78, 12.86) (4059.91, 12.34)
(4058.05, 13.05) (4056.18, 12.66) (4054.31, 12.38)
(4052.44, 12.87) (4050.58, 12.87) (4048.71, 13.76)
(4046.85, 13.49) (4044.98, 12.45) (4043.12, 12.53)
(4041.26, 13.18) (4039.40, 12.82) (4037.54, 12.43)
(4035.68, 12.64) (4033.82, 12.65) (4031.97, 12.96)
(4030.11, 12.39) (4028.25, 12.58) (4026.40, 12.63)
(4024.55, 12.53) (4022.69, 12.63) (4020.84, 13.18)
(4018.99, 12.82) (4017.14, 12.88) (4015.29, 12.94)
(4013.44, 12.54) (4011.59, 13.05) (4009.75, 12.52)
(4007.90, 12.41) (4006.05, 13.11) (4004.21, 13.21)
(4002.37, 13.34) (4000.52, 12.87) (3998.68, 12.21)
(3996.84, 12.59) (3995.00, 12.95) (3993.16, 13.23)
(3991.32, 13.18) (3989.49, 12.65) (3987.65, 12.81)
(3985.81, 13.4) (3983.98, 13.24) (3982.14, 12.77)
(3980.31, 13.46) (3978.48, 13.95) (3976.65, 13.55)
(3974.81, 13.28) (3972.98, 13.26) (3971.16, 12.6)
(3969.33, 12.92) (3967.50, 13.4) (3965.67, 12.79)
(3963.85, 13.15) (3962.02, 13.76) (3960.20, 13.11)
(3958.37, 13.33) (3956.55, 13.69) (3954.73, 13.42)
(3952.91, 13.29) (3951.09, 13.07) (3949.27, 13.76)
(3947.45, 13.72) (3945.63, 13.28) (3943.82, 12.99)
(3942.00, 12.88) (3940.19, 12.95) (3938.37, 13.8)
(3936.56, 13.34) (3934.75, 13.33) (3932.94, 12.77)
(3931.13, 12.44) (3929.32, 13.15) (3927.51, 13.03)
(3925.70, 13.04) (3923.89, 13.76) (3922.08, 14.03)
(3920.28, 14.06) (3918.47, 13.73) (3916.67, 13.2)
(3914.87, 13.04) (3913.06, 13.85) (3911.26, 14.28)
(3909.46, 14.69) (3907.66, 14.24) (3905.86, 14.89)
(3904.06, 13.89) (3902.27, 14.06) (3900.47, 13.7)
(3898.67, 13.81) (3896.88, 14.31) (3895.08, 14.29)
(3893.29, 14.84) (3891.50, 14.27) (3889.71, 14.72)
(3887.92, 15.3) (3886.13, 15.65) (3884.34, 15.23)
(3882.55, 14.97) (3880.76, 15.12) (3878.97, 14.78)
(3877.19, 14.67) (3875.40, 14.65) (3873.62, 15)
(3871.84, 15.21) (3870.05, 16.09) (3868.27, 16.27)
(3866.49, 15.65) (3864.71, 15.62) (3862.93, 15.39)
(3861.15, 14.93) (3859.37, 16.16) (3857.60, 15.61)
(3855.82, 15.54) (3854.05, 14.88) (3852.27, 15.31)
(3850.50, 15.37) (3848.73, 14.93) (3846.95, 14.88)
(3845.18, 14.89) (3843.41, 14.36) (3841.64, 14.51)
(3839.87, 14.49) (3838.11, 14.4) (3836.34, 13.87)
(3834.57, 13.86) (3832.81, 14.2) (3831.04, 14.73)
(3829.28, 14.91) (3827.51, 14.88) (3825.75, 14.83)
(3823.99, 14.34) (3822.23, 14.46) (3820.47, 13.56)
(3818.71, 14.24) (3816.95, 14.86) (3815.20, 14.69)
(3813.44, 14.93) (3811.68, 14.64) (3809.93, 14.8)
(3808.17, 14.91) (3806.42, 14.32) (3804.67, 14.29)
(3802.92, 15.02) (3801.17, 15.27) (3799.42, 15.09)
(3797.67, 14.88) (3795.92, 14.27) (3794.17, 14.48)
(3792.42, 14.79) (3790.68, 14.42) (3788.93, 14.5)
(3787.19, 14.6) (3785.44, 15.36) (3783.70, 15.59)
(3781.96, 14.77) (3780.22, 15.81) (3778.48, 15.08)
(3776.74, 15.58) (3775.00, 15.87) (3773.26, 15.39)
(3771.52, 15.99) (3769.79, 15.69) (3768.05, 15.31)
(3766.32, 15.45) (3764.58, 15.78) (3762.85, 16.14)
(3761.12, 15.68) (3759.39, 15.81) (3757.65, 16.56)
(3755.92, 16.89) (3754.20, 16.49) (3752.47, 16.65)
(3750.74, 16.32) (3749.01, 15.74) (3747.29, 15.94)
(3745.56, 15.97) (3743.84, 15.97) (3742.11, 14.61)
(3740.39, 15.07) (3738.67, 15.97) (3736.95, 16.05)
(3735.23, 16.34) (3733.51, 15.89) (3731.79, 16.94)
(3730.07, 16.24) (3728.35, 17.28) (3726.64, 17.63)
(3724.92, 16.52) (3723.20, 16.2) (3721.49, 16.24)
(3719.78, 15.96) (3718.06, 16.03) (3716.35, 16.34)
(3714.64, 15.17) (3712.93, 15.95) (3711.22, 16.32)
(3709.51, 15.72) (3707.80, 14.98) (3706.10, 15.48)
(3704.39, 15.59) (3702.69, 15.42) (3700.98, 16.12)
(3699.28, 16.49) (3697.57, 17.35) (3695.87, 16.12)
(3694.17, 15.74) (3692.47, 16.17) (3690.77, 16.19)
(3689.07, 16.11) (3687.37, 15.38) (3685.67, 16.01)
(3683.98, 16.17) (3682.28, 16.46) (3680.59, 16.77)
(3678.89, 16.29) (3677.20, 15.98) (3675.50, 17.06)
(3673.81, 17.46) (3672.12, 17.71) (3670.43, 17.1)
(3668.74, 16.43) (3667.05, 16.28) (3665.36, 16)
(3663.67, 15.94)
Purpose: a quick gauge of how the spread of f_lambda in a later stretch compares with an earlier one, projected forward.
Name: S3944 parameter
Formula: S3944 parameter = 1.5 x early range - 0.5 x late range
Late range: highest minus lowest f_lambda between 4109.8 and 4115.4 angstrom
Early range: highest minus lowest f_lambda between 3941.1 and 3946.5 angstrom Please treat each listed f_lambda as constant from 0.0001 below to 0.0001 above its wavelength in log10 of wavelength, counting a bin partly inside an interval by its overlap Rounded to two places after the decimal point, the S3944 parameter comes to 0.27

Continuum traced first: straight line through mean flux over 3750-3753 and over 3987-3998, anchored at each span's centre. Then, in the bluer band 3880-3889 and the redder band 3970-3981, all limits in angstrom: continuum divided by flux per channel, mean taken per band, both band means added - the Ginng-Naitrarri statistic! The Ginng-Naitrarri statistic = 1.94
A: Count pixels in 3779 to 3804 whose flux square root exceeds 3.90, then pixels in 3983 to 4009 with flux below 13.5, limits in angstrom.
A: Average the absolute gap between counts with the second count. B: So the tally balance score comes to 12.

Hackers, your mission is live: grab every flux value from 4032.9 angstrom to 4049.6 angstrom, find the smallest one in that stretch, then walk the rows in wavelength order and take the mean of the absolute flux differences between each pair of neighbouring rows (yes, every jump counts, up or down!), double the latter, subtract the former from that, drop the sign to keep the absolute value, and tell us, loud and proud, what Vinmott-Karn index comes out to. 11.7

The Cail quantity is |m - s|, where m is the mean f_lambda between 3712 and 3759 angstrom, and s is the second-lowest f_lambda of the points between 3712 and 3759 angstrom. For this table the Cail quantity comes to 1.11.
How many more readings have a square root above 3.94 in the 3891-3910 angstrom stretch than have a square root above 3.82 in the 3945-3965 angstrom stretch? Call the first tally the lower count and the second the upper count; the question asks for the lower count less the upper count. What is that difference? 0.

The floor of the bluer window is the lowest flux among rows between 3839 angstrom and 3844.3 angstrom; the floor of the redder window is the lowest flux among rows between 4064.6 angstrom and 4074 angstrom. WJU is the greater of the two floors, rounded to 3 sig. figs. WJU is 14.4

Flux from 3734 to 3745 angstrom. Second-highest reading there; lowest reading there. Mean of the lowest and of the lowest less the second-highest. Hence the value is 6.6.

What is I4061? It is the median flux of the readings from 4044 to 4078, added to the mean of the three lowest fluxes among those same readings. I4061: 25.3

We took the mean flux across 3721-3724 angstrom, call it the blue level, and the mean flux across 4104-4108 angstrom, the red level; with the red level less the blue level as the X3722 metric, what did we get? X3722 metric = -4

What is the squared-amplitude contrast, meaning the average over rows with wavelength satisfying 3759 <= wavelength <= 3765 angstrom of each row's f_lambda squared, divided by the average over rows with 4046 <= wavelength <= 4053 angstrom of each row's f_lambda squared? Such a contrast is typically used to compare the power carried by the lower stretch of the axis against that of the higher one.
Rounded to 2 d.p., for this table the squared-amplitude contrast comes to 1.43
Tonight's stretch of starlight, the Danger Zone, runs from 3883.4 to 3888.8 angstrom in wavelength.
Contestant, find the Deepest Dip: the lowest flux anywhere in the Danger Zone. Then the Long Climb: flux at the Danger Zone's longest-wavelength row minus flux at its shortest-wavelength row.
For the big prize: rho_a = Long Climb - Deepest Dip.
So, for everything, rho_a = -15.2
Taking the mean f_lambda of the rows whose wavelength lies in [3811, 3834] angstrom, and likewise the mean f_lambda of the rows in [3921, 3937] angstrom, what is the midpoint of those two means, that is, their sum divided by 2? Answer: 13.9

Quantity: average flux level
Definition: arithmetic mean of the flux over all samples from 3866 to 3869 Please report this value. 16.0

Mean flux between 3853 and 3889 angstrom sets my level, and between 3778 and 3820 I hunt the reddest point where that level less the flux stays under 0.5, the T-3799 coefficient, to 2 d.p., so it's 3816.95 angstrom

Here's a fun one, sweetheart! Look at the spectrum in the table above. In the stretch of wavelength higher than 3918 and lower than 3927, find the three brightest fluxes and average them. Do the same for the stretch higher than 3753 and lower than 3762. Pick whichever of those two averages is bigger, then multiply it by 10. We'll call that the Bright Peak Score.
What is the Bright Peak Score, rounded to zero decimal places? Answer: 166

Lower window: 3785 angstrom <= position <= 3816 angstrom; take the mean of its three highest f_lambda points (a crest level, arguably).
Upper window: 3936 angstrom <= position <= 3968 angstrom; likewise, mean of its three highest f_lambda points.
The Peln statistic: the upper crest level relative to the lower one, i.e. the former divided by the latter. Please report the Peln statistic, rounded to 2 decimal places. 0.90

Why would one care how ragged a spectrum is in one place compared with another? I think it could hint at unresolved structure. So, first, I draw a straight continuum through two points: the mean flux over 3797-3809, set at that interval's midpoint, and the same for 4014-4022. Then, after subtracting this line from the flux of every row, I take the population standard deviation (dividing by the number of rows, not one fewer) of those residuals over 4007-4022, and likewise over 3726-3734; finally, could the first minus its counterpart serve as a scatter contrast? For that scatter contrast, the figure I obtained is -0.34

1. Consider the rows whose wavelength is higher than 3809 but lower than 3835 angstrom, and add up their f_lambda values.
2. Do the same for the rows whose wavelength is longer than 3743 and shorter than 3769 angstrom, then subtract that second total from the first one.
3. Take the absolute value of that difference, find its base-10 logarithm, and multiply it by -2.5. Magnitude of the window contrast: -3.39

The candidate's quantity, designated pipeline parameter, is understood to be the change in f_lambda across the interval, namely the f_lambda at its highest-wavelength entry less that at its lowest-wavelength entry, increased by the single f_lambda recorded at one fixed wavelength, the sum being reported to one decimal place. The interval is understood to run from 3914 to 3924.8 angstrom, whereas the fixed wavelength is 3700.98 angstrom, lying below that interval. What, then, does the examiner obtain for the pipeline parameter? 16.8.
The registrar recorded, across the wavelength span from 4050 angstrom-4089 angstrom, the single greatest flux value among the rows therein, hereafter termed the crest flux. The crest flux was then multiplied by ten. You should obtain 135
